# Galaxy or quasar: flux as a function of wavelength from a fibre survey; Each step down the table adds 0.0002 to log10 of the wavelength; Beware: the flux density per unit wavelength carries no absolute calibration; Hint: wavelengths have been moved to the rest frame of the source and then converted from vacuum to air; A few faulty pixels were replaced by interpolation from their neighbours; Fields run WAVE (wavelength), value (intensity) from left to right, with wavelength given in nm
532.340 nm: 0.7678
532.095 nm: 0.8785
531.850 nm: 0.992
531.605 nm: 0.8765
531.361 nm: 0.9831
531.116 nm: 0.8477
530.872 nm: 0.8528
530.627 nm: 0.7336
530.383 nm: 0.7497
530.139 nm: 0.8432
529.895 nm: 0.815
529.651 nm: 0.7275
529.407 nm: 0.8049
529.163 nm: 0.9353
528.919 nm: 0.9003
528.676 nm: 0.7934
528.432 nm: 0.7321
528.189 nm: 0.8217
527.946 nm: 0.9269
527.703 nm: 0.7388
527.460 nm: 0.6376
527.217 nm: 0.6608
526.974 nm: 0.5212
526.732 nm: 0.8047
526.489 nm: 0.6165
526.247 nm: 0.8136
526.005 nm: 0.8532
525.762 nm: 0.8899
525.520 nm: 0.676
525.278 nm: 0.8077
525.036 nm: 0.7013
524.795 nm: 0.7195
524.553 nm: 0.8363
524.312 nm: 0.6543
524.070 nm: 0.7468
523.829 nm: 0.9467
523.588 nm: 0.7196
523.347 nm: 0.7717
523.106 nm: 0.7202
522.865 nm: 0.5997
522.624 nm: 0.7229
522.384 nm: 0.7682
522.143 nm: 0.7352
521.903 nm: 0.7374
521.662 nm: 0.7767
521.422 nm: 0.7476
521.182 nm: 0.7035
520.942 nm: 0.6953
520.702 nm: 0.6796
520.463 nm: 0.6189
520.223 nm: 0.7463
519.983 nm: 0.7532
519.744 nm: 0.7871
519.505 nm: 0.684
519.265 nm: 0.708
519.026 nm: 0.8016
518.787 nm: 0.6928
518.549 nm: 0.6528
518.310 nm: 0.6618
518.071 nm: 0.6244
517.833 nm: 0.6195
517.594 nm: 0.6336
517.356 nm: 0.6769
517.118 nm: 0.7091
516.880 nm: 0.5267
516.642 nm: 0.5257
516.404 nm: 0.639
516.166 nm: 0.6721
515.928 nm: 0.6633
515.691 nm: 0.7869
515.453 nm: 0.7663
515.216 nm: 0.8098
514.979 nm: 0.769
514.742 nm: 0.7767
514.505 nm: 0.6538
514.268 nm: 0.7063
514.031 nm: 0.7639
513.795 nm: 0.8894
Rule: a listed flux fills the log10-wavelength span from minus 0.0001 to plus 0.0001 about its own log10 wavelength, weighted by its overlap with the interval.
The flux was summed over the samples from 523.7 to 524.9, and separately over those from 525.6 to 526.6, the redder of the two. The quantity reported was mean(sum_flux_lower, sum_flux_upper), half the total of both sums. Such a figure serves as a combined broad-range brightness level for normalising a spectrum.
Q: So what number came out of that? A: 3.5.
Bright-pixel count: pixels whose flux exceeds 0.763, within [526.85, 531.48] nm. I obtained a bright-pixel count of 11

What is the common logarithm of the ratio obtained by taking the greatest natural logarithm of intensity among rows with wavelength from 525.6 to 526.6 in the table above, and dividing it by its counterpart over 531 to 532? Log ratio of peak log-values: 1.2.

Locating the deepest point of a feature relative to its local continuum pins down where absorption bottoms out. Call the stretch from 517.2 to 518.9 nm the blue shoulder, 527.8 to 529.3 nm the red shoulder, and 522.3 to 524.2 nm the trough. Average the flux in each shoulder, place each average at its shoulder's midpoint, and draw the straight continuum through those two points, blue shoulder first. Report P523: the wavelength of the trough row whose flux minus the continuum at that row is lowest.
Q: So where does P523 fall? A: 522.865 nm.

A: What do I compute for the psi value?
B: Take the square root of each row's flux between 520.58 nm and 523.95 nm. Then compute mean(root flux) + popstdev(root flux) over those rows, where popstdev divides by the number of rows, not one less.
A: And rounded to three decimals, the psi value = 0.899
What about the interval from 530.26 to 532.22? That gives 0.976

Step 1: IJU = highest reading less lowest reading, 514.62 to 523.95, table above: 0.42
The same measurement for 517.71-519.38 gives 0.18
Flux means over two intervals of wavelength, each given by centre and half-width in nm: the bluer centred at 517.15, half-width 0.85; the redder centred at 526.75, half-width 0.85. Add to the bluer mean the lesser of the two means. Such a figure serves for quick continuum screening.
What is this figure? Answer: 1.24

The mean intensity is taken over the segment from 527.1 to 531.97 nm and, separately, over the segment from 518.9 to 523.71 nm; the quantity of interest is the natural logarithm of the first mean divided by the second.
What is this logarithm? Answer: 0.12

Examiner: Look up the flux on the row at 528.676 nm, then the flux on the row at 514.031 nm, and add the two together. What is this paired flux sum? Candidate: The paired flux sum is 1.56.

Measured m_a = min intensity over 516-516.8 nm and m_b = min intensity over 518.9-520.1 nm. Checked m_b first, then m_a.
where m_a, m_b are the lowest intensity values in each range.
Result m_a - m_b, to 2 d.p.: -0.16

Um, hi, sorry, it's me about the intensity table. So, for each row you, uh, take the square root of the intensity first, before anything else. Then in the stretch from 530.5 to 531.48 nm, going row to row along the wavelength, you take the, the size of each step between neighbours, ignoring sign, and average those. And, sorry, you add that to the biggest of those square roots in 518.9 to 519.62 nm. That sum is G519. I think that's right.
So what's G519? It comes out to 0.94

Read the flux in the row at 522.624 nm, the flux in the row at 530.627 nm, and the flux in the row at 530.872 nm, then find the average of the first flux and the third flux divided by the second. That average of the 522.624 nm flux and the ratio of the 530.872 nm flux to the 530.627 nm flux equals 0.94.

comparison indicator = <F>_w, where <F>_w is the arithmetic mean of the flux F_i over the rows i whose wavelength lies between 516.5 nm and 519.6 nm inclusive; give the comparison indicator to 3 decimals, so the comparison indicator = 0.655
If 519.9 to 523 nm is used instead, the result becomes 0.714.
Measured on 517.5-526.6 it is 0.727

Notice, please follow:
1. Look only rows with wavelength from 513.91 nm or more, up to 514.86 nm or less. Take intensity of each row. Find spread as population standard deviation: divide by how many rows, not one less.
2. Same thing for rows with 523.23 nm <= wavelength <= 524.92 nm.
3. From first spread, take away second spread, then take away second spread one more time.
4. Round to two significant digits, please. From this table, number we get -0.13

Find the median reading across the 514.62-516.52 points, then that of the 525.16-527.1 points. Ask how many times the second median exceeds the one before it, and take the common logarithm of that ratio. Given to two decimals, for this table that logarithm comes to 0.02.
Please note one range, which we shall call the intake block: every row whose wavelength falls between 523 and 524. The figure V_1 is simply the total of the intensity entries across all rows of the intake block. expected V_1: 3.2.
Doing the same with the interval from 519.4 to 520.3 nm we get 3.0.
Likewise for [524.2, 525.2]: 2.9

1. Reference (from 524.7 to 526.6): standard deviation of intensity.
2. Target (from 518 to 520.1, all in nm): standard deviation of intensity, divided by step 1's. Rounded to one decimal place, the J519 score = 0.6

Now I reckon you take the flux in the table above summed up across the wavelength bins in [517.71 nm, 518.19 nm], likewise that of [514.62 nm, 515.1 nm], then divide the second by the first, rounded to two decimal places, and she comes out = 1.24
